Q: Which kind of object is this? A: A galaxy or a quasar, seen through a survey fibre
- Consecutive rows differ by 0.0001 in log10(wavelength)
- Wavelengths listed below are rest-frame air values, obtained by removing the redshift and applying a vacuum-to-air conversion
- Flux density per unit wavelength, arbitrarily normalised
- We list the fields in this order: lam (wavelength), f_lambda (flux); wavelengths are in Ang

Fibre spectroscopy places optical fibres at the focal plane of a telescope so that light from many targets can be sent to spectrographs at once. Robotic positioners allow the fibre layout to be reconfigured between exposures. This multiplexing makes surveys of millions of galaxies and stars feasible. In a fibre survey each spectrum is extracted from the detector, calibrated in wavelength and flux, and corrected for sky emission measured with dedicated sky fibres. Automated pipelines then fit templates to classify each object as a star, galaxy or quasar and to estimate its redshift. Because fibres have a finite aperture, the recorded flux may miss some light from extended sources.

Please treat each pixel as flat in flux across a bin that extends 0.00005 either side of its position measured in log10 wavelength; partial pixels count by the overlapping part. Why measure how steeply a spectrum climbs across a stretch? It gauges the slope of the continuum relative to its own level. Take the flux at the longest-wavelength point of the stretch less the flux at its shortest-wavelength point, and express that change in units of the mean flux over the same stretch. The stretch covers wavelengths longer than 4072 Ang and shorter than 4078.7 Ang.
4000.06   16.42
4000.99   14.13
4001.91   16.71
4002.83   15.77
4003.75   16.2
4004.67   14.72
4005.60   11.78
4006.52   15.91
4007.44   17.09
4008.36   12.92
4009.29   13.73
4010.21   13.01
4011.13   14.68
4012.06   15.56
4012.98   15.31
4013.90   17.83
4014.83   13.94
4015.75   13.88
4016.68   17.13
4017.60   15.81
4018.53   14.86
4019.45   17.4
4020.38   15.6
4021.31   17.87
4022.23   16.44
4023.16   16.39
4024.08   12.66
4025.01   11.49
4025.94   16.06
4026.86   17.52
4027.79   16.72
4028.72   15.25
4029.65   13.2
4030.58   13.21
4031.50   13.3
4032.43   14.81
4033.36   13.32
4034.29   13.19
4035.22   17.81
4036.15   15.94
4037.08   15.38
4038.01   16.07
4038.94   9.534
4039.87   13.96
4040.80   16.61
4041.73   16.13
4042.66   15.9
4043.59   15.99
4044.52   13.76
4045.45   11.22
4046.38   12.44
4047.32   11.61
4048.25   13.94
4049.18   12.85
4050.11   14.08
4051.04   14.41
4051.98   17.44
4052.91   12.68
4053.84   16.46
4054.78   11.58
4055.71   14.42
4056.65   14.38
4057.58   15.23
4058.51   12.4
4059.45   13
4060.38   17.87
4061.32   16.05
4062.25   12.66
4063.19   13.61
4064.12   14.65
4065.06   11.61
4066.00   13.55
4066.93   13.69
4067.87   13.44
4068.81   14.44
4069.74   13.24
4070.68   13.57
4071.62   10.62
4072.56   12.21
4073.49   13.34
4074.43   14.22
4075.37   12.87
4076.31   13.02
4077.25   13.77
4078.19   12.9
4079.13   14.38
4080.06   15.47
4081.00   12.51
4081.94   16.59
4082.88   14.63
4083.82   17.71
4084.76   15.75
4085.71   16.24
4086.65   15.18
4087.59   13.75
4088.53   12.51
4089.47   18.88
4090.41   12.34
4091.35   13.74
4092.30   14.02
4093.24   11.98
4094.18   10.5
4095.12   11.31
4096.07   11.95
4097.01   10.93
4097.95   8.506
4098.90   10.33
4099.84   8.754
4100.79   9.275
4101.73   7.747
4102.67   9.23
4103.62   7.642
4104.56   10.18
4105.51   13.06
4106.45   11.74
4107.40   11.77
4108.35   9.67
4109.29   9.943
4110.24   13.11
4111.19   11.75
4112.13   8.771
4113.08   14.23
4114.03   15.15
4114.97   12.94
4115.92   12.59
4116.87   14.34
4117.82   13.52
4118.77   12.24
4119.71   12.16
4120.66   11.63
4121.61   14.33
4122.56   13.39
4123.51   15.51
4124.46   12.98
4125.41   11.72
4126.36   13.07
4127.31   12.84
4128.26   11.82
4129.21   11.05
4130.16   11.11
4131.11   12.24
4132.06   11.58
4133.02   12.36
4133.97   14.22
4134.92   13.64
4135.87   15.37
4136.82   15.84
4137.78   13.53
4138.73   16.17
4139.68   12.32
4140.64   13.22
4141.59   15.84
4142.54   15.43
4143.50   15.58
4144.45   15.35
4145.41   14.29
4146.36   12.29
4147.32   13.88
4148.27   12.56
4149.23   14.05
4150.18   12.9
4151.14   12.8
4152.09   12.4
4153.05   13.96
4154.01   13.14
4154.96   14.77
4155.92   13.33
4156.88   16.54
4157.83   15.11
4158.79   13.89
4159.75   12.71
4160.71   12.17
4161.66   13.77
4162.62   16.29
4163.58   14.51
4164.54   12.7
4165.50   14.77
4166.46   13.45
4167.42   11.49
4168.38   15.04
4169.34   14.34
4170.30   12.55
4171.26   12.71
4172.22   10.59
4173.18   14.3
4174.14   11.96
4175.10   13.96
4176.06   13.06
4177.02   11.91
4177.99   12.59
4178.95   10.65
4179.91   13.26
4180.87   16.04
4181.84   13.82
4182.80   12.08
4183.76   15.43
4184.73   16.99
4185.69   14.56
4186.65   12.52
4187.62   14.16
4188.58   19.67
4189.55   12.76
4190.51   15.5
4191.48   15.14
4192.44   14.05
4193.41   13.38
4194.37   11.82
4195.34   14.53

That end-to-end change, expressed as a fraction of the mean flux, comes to 0.1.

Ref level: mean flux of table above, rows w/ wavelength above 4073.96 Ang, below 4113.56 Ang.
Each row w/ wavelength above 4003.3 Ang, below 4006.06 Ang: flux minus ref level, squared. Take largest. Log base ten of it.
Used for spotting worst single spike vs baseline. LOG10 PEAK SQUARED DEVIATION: 1.1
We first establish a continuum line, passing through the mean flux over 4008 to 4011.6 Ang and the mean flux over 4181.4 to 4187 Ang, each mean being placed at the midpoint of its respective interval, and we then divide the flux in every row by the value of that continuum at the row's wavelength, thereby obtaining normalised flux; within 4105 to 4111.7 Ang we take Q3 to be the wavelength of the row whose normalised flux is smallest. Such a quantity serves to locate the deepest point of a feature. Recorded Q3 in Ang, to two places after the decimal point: 4108.35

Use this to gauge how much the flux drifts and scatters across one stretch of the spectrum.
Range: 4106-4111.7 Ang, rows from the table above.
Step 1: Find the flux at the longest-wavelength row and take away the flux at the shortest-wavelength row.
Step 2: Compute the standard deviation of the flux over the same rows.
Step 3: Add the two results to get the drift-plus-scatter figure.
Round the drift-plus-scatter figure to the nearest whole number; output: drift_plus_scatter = 1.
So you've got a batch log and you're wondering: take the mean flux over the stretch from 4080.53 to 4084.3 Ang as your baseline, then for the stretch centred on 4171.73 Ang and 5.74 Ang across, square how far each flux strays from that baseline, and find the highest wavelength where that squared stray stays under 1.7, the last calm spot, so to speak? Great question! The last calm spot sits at 4173.18 Ang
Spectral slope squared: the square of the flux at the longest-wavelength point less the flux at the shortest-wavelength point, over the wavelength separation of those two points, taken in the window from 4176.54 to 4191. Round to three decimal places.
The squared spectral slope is 0.071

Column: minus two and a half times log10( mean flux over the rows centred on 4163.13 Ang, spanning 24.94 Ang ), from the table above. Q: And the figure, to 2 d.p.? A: -2.83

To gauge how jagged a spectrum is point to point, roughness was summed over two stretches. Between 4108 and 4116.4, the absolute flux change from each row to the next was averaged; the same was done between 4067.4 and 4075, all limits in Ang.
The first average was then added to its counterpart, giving 3.4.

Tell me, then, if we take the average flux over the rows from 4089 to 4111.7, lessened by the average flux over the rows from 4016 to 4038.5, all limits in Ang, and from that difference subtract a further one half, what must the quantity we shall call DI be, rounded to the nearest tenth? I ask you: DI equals -4.6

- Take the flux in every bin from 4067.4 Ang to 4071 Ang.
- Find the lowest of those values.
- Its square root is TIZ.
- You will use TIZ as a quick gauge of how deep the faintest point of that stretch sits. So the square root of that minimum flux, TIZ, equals 3.64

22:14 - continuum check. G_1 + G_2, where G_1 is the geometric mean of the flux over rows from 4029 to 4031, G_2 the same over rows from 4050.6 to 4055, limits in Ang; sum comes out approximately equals 27.5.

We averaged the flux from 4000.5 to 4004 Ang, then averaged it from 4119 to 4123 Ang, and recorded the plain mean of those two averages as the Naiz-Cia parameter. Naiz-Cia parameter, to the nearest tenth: 14.3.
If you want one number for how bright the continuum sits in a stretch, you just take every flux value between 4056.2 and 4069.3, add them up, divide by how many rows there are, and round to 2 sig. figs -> 14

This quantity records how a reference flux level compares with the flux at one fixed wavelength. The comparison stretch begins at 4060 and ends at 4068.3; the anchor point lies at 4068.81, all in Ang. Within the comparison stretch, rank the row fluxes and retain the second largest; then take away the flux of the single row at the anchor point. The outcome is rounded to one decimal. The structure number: 1.6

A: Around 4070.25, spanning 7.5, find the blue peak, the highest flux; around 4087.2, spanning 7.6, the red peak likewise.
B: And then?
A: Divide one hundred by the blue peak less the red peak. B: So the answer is -23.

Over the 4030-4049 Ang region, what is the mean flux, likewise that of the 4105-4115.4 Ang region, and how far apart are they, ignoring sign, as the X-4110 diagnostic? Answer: 2.2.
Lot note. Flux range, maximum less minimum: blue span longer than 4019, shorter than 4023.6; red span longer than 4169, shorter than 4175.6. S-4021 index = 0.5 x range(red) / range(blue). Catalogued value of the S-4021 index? 0.83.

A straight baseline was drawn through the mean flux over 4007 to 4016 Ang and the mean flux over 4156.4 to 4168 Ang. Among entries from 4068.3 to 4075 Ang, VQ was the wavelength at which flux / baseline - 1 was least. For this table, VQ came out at 4071.62 Ang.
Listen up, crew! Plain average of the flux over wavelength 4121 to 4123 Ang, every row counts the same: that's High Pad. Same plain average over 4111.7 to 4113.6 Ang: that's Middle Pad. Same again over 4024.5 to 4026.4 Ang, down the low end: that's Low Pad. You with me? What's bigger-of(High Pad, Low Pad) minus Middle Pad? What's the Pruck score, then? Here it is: 2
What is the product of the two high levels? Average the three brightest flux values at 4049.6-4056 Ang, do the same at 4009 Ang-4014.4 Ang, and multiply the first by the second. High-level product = 261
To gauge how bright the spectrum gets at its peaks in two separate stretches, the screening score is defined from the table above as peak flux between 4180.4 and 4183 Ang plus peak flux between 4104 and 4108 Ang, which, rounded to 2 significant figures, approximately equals 29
